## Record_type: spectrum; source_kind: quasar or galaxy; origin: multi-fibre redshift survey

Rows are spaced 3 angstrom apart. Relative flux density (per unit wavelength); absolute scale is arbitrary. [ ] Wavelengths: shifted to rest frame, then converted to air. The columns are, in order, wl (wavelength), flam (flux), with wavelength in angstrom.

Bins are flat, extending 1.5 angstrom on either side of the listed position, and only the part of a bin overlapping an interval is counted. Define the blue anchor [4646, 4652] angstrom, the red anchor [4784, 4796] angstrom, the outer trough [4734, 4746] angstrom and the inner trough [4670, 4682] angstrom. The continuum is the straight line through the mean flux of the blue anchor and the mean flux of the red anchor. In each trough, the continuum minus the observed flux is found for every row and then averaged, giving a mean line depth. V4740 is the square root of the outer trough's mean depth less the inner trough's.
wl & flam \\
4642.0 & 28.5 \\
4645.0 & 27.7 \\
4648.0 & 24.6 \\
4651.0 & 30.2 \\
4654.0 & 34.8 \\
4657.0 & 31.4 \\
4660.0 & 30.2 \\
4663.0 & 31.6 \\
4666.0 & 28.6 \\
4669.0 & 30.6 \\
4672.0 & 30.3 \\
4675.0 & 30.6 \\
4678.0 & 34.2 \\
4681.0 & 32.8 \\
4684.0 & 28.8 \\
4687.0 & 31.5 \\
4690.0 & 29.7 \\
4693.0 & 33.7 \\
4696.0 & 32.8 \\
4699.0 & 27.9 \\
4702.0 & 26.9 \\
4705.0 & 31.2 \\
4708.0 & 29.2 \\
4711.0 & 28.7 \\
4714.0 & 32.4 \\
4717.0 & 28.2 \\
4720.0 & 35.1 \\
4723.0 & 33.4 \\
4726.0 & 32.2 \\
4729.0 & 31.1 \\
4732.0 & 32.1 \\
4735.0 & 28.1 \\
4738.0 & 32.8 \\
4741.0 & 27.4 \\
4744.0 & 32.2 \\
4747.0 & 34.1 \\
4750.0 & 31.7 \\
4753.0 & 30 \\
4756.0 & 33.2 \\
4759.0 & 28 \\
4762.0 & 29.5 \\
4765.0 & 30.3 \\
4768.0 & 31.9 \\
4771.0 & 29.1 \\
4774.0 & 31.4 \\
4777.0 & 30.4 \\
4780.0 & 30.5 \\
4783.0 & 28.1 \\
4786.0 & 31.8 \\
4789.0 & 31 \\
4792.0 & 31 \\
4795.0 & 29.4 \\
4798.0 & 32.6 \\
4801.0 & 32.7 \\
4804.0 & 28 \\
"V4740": 1.8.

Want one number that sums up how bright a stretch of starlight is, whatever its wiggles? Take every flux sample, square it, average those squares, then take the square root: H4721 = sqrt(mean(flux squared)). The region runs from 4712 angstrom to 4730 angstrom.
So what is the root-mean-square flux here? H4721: 32.1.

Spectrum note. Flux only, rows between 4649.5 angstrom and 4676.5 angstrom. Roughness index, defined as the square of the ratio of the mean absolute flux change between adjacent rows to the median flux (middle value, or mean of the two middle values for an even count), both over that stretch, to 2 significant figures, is 0.0044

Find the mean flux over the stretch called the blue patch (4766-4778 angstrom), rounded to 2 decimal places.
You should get 30.70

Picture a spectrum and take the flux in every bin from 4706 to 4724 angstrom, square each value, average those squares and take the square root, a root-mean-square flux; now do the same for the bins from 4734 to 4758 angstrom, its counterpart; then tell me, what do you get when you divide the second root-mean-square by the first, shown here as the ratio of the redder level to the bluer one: 1.000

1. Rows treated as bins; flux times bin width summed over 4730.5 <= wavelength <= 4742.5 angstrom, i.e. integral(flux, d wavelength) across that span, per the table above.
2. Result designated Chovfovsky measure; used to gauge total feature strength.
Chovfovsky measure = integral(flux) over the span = 361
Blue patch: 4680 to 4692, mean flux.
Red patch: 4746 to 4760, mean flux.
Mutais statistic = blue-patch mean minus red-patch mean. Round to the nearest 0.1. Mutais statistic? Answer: -0.7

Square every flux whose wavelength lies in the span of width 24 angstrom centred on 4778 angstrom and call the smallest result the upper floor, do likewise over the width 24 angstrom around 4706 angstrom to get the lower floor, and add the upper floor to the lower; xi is 1513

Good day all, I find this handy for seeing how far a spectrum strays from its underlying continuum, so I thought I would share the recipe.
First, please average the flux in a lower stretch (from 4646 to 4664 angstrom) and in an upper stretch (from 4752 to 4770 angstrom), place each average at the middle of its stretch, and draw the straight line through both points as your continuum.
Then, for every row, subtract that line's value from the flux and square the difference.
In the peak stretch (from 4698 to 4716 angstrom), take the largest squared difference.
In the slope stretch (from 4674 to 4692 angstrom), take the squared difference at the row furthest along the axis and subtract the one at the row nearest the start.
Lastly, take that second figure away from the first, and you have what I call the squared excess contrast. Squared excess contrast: 12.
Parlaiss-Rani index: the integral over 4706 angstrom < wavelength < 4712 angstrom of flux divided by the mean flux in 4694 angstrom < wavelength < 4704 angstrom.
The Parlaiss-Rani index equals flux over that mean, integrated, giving 5.9 angstrom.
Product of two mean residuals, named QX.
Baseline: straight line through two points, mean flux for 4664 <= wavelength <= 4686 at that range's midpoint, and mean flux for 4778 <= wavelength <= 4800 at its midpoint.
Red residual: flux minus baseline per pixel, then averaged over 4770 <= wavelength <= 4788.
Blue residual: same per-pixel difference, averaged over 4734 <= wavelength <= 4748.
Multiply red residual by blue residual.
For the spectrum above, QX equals -0.1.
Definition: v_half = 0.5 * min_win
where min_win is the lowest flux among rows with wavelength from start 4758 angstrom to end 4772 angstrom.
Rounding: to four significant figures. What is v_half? 14.00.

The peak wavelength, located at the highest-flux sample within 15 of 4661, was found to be 4654.0 angstrom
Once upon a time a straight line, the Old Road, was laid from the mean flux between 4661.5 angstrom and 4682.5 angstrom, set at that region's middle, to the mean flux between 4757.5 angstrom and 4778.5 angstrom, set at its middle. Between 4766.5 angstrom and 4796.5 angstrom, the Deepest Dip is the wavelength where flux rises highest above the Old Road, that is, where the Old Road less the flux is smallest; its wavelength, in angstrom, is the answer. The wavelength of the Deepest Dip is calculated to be 4786.0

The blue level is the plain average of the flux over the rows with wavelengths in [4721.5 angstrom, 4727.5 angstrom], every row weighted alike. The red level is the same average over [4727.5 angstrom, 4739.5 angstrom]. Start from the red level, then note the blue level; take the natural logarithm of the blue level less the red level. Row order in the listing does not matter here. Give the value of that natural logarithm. 0.57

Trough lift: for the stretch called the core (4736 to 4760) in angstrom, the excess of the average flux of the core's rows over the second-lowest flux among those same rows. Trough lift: 3.2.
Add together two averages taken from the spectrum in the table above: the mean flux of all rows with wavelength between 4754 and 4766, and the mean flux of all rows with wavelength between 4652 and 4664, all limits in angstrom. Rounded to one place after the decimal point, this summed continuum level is 62.2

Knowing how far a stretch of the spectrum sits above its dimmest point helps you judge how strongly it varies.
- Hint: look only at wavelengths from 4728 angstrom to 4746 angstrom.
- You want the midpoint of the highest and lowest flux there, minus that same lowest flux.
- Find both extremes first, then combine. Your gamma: 2.7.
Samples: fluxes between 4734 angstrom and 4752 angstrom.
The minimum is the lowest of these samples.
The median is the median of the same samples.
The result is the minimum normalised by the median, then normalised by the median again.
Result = 0.0268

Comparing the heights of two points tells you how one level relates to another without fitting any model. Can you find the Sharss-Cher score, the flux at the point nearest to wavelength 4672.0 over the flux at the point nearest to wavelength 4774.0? 0.96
